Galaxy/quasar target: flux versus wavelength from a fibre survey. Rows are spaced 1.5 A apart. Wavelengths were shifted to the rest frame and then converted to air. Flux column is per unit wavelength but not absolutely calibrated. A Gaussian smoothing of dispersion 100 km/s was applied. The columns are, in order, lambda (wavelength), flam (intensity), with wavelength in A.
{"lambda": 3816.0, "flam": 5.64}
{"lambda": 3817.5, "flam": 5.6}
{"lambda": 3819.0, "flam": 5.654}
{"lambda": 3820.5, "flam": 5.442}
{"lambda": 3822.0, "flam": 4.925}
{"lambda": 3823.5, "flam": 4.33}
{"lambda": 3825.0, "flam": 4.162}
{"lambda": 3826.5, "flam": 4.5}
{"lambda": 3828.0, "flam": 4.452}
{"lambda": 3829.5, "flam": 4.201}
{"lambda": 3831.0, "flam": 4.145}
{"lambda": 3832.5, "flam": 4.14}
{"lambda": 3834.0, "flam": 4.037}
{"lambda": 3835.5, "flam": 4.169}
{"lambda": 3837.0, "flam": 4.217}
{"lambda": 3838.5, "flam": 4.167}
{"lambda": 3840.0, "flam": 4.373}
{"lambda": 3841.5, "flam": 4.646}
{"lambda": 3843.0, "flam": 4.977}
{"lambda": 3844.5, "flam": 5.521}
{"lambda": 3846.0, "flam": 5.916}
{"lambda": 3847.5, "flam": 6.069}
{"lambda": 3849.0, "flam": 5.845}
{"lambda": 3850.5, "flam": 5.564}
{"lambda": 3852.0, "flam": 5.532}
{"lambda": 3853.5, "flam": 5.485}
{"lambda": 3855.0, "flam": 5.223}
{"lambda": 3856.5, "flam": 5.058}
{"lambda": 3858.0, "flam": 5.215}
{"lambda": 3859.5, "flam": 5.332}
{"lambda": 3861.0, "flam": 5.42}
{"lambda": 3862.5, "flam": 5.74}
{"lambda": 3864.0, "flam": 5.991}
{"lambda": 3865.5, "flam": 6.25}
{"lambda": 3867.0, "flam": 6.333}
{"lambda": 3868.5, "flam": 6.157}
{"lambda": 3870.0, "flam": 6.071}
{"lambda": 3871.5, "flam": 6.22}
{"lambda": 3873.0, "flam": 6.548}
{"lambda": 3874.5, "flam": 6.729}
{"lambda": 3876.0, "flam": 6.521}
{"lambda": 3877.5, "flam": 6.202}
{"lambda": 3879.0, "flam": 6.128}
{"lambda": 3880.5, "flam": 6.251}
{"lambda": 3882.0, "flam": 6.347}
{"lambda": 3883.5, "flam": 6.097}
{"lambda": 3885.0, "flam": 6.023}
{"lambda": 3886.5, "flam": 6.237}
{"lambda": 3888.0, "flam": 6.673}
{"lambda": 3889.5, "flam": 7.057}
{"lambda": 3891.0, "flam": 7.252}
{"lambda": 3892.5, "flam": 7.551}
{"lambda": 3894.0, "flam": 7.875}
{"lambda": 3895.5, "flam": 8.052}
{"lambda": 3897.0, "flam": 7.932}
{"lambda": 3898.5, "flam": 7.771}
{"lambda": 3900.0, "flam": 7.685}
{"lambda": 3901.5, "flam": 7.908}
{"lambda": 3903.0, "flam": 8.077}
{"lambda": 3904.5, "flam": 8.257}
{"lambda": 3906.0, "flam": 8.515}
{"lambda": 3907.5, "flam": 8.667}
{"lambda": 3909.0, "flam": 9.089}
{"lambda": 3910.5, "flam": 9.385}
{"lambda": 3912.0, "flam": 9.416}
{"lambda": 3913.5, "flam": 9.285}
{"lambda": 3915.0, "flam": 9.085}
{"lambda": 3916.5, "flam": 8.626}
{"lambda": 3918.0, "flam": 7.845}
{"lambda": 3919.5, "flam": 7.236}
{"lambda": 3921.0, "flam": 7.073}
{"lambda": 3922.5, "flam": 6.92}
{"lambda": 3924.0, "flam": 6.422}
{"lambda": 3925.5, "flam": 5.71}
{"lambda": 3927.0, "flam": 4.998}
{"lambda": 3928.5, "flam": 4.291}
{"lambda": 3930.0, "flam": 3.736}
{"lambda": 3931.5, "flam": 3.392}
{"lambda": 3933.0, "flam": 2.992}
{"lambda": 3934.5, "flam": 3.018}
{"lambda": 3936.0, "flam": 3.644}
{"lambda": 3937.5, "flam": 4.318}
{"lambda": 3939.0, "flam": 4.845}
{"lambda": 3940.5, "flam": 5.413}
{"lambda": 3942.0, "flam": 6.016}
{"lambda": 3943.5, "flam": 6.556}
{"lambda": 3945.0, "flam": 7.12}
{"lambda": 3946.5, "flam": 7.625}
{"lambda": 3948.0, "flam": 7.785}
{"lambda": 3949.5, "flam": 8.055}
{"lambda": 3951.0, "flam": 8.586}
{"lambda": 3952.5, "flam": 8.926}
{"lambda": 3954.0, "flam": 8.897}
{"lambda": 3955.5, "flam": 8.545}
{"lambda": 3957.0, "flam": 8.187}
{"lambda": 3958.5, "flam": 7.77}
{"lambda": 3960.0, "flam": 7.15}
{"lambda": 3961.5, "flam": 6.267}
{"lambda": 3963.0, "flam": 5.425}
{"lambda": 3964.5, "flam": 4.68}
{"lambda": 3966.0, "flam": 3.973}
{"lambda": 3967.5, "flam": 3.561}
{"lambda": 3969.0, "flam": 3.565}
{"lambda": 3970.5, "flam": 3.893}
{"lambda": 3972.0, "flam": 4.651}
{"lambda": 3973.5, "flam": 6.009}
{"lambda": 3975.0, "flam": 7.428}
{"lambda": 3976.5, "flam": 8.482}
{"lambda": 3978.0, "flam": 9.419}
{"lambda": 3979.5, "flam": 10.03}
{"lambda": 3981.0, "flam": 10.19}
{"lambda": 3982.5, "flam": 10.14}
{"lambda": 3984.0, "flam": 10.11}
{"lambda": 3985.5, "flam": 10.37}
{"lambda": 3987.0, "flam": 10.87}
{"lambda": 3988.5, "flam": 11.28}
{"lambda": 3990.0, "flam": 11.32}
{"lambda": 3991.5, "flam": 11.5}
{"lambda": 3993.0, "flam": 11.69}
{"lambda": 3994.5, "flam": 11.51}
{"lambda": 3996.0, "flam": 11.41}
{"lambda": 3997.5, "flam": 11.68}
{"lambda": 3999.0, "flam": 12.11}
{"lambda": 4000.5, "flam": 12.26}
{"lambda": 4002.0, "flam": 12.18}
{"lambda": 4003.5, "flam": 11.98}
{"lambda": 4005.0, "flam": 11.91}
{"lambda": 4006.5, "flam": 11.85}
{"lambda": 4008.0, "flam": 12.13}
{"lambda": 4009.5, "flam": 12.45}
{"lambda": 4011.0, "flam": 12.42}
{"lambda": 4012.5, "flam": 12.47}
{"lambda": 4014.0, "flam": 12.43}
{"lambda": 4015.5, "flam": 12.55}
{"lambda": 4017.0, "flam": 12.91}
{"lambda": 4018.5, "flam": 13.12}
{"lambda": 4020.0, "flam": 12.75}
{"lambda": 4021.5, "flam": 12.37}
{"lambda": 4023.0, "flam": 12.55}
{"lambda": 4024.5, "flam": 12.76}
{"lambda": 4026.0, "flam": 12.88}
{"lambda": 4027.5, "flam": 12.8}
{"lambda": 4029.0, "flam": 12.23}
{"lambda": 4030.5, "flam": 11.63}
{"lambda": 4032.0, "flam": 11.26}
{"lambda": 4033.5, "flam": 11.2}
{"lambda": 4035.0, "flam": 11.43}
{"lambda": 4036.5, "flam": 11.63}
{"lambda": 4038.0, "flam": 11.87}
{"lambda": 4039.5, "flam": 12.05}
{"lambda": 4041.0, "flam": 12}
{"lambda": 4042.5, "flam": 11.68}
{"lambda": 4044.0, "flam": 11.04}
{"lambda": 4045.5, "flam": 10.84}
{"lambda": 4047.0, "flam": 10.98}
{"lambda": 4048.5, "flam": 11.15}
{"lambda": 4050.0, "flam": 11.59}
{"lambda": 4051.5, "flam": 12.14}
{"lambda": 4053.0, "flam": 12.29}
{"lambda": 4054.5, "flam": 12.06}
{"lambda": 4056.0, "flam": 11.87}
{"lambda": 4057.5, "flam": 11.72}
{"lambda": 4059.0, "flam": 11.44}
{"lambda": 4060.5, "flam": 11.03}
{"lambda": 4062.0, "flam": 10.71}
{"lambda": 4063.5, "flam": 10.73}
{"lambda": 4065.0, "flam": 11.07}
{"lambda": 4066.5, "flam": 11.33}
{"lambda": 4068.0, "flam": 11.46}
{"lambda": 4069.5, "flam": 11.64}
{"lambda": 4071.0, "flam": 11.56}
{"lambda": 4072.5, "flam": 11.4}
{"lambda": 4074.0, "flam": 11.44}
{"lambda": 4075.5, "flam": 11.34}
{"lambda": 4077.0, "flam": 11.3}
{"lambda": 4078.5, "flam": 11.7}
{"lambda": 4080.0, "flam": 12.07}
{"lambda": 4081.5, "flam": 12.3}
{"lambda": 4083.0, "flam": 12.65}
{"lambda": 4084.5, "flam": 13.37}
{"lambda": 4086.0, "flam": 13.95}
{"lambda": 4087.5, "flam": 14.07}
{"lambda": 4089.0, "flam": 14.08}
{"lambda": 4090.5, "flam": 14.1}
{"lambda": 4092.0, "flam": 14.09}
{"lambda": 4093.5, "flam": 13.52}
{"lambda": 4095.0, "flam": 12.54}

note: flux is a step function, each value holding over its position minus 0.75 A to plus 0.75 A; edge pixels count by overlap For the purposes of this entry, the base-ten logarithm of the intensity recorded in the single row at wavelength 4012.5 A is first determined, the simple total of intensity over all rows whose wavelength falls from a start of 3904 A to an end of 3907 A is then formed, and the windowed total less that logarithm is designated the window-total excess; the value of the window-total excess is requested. 16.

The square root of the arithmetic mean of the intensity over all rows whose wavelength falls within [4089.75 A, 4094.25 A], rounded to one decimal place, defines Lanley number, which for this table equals 3.7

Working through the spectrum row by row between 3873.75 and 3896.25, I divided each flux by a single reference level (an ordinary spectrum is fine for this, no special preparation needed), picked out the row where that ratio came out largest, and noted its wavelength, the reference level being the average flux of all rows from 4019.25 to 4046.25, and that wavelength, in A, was 3895.5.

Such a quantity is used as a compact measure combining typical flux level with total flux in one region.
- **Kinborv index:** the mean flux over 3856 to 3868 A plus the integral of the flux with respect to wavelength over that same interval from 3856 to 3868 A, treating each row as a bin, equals 74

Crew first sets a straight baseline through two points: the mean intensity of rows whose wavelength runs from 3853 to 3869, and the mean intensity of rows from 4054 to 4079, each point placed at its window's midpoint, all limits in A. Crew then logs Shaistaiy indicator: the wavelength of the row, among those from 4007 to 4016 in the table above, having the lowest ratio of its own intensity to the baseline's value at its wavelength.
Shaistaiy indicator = 4008.0 A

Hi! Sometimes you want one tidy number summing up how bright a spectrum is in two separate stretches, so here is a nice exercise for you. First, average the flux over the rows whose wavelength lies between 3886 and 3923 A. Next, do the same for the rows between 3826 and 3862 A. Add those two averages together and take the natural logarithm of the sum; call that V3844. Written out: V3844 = 2.6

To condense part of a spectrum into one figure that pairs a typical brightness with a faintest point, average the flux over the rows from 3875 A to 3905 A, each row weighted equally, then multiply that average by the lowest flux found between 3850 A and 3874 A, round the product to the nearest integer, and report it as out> 36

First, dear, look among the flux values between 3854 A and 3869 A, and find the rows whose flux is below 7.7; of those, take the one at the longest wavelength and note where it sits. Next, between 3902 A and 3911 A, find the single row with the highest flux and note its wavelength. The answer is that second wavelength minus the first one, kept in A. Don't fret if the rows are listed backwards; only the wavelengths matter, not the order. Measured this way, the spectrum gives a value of 42.0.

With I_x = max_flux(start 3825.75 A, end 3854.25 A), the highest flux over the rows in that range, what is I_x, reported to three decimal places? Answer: 6.069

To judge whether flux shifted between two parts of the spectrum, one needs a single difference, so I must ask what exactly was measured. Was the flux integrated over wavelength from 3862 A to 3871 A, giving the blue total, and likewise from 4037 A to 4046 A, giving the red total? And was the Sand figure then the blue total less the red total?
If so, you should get -49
